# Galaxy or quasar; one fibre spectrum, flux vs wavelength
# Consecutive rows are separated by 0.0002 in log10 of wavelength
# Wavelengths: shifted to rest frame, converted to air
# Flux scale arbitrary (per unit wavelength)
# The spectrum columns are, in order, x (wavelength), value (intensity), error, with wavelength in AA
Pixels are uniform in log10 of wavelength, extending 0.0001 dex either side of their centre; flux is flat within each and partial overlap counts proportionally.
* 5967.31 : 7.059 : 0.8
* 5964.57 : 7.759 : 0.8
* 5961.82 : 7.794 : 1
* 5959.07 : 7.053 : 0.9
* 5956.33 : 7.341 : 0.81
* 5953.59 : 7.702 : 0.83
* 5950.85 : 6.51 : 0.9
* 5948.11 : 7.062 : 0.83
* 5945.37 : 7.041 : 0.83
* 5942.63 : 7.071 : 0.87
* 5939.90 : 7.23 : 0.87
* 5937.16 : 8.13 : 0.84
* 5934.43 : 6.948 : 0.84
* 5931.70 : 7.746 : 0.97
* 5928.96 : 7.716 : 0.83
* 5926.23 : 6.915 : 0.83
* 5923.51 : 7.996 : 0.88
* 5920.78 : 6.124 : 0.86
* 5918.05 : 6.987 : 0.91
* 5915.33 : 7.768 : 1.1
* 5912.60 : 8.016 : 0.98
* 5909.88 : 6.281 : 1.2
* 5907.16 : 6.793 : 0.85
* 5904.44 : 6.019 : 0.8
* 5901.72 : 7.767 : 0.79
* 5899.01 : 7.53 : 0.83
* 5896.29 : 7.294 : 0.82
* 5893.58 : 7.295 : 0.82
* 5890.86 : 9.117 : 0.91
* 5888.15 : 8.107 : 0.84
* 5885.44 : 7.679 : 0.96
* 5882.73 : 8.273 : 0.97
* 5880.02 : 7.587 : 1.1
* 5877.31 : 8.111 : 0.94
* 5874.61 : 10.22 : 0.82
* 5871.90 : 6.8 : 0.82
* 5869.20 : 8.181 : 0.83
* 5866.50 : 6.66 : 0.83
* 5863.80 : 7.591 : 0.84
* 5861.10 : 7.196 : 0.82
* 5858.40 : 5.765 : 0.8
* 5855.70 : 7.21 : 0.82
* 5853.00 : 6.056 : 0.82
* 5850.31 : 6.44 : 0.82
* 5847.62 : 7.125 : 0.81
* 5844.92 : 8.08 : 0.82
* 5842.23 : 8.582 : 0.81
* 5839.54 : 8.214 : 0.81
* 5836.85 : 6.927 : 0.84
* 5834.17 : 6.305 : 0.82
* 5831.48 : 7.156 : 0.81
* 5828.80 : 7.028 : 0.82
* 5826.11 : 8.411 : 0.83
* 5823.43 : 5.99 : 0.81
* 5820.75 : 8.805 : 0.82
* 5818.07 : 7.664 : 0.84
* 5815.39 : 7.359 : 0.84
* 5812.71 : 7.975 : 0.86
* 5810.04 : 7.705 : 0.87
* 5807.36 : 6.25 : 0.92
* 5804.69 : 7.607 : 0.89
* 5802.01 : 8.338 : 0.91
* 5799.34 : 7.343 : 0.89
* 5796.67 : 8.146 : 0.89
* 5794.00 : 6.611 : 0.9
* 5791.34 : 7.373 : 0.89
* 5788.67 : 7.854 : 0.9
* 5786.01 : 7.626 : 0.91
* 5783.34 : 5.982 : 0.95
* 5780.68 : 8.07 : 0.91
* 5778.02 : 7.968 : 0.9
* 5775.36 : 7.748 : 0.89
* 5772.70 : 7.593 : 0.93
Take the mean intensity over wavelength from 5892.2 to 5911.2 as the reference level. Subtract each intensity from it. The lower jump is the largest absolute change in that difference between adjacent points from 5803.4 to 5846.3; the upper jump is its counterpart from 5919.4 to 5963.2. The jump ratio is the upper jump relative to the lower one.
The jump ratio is 0.7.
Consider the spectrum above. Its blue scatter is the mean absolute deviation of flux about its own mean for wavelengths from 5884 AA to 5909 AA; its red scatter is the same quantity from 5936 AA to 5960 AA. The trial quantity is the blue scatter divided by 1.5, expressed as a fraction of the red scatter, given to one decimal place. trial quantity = 1.2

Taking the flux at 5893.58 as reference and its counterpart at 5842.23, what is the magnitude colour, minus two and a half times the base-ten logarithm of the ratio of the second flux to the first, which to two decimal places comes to -0.18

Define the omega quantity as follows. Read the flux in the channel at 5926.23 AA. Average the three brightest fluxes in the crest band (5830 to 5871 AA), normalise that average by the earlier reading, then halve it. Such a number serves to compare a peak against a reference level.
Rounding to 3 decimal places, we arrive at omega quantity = 0.602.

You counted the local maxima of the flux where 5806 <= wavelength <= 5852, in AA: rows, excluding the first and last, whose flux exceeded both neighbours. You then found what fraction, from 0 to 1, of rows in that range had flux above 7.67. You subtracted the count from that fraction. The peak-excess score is -4.6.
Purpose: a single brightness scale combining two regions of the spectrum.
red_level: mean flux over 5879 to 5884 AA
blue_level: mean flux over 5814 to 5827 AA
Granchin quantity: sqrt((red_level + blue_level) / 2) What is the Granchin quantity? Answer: 2.79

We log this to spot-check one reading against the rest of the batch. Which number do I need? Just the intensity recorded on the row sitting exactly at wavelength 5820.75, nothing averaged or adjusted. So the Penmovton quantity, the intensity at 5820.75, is 8.805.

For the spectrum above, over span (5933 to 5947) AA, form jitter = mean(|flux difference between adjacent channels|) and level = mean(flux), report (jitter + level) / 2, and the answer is 3.93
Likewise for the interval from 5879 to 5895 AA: 4.46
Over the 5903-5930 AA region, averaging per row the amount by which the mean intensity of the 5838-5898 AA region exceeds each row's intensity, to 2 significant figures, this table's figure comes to 0.56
